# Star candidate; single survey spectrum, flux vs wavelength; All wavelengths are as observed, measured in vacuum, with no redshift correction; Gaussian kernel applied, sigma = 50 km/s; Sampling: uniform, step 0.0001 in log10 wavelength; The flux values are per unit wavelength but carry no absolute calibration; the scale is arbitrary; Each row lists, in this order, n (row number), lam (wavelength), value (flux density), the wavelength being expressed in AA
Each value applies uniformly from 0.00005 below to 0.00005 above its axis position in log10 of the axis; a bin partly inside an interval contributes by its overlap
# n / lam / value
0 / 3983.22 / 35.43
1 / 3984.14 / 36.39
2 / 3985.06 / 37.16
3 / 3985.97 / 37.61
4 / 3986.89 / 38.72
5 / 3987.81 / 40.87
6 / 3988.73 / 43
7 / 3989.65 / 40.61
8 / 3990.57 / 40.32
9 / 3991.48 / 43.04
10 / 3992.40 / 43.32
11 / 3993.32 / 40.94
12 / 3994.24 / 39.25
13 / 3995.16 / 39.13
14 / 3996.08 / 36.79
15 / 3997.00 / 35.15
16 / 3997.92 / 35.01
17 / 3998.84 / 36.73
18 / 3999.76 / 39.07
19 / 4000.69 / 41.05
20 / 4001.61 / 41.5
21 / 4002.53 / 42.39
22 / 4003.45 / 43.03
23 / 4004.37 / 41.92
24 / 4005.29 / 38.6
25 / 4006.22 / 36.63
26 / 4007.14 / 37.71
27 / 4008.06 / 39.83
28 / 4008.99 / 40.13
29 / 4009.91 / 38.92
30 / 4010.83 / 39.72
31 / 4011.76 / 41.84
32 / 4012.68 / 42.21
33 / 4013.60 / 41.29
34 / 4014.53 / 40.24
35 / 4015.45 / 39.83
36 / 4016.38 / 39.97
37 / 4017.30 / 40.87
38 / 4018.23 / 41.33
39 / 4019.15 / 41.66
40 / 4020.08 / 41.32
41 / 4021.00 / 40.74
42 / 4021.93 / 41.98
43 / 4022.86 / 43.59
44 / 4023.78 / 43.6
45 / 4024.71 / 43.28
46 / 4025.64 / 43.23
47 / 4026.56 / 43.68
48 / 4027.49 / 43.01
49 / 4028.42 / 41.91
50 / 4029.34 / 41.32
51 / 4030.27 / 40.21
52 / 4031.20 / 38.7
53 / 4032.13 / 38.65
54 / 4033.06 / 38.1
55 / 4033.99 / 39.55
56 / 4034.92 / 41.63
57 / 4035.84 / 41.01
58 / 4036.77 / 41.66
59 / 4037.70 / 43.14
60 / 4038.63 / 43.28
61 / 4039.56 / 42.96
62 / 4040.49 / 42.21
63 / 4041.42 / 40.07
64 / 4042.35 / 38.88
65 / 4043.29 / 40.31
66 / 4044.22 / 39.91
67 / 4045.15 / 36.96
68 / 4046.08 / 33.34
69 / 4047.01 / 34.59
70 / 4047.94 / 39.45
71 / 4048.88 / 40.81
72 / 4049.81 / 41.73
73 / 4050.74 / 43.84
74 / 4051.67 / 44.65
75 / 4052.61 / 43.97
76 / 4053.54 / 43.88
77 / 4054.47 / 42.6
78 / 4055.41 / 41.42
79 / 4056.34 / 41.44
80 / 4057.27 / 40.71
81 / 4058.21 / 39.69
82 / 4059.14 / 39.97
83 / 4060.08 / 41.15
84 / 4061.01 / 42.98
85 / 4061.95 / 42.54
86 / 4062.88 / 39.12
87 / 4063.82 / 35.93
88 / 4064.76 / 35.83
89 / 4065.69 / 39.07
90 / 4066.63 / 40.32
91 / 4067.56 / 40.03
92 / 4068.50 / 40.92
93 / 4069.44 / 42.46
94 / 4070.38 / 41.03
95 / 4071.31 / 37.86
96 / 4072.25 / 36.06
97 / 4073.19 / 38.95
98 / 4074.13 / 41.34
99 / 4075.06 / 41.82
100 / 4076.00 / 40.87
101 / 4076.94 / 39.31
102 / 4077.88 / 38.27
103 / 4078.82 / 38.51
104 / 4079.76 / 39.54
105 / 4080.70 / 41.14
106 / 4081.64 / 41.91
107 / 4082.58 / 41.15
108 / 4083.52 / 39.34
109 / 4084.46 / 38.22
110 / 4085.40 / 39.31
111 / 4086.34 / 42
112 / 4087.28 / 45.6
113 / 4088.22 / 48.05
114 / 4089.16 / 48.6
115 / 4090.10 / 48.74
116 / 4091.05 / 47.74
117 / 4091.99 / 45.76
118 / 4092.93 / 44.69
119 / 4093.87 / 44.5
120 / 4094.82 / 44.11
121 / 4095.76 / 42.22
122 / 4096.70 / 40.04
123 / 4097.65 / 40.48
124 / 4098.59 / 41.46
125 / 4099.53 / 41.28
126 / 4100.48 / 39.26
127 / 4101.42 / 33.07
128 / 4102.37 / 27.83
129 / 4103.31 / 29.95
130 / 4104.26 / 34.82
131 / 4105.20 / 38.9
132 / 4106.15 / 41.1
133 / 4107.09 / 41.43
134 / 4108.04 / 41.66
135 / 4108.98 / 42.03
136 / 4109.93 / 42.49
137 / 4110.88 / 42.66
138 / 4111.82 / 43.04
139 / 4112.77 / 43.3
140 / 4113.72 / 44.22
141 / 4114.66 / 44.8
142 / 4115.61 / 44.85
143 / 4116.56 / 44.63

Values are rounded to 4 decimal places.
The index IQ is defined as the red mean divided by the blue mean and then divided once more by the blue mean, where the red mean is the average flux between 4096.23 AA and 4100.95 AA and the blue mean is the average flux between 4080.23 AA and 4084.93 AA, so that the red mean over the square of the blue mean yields 0.0249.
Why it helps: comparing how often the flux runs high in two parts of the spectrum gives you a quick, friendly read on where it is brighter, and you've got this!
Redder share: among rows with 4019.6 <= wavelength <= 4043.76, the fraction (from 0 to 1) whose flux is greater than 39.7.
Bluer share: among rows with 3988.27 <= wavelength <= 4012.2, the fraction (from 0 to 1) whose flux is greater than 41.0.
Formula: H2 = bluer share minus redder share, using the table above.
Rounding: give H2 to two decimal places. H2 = -0.46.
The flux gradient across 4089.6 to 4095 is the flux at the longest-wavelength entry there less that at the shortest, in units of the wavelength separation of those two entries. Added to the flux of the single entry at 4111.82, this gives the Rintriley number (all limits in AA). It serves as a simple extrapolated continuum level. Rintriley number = 42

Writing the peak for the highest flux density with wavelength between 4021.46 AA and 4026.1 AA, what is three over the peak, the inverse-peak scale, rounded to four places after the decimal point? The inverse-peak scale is 0.0688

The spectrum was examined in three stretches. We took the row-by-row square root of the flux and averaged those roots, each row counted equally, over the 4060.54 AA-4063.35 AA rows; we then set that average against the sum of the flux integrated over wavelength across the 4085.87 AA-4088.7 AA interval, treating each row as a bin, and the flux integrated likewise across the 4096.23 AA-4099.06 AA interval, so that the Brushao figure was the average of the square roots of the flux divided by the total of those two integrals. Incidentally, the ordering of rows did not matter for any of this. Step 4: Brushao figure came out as 0.0265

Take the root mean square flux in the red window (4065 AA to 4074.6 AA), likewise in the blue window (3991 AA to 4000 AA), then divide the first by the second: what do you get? 1.02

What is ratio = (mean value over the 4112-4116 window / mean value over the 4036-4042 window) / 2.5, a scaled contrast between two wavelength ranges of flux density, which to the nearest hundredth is 0.42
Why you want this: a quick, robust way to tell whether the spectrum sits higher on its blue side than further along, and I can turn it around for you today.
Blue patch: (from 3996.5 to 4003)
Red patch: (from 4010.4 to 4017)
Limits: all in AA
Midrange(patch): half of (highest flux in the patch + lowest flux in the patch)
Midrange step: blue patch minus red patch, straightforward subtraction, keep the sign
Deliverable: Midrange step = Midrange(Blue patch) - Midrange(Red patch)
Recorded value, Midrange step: -2.3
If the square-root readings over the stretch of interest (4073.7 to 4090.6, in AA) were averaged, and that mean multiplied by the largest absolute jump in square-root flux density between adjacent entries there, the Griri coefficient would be 1.8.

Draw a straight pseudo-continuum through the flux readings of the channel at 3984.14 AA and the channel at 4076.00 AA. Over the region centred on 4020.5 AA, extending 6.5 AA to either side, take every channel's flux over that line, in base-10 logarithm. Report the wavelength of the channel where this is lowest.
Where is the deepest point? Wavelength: 4015.45 AA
